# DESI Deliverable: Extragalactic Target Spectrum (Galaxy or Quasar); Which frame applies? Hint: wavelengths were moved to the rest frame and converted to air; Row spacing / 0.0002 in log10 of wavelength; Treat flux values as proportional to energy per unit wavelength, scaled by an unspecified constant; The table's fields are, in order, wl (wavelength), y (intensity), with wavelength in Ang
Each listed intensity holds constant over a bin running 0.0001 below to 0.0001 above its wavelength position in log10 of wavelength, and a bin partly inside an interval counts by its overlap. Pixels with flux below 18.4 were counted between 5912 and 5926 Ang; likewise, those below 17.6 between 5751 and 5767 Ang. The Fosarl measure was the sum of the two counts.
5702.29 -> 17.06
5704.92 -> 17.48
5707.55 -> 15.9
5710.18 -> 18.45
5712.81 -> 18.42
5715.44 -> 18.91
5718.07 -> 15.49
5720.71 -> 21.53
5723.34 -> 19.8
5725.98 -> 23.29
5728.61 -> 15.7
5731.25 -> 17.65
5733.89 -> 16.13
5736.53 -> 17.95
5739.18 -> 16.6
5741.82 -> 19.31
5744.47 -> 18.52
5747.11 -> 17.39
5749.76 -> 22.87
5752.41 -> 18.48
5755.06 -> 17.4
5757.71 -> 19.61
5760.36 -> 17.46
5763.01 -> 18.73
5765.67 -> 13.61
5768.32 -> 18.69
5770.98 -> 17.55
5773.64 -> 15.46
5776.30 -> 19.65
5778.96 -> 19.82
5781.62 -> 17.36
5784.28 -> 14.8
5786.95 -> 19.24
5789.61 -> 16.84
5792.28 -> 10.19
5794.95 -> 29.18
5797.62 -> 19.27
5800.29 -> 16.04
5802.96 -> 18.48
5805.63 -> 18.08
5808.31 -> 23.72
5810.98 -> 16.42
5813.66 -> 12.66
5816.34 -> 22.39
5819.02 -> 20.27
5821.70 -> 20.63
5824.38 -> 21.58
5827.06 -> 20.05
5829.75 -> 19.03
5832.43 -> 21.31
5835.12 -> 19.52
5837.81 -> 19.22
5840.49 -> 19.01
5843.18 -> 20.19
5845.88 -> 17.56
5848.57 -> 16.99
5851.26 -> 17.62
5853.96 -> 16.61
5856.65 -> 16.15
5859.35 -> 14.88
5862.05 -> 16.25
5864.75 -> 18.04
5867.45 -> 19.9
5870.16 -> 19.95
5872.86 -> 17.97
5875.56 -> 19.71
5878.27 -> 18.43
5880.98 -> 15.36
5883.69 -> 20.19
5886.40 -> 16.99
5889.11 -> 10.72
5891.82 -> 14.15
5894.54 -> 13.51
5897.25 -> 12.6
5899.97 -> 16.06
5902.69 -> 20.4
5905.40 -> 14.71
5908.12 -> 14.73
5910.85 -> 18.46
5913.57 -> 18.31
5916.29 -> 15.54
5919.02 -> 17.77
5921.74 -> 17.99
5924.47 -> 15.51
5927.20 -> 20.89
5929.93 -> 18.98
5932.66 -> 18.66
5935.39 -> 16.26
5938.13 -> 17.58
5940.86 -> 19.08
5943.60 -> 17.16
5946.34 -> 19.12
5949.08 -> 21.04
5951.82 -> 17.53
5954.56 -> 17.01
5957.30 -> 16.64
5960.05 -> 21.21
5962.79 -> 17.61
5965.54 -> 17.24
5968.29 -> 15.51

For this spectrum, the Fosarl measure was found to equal 8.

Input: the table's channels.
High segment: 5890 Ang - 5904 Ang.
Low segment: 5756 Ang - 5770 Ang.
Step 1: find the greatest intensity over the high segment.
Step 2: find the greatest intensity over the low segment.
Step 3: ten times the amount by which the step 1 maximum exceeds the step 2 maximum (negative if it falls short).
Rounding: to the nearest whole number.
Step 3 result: 8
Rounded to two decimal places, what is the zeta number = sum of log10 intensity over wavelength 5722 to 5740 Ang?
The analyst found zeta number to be 8.79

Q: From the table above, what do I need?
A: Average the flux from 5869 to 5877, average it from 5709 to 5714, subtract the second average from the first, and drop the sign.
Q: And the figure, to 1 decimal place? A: 0.8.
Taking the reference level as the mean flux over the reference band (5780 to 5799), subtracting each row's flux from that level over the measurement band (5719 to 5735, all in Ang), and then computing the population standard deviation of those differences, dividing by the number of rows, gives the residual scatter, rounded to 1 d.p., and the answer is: 2.8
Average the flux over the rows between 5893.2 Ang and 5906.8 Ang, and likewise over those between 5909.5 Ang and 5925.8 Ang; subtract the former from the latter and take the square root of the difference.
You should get 1.34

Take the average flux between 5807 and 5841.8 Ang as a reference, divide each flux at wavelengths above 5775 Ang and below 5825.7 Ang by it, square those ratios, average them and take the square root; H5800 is 0.98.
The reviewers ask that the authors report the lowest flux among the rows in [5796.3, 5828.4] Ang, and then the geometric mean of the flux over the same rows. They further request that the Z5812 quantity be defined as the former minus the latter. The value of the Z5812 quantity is -6.2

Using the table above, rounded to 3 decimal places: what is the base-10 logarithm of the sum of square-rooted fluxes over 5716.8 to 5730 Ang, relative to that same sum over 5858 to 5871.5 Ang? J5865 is 0.015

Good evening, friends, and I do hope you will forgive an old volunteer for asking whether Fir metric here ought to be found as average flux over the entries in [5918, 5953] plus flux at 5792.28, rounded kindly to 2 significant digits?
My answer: 28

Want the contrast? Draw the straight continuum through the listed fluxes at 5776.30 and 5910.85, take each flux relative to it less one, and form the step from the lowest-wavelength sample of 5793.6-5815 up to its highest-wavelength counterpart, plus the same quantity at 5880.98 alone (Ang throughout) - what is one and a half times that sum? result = -1.53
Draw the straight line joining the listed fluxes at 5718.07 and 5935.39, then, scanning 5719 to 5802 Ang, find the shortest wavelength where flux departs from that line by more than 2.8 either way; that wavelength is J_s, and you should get 5720.71 Ang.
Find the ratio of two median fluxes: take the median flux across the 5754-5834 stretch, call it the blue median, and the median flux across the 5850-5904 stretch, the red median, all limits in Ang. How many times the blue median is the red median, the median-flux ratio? 0.898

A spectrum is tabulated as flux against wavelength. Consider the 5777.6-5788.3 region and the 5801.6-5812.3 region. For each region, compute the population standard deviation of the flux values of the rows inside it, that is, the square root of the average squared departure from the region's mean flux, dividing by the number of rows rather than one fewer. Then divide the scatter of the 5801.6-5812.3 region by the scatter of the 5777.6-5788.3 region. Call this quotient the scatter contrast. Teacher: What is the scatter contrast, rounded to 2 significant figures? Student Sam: 1.4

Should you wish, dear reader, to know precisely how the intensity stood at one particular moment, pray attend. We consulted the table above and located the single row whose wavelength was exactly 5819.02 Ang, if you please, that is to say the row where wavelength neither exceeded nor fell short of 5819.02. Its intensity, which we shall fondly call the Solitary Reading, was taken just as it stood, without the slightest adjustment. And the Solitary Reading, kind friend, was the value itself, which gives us 20.27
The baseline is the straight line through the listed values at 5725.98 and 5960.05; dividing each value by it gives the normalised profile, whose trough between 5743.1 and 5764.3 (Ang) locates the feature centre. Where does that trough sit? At 5747.11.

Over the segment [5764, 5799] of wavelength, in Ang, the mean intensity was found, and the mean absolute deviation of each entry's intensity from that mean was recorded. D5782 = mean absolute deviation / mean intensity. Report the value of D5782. 0.16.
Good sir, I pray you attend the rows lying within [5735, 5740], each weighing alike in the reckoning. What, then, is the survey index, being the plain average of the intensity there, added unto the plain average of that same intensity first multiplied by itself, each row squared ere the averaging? 316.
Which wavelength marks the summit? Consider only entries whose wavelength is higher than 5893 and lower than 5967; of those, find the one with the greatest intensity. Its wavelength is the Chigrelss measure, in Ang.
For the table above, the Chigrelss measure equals 5960.05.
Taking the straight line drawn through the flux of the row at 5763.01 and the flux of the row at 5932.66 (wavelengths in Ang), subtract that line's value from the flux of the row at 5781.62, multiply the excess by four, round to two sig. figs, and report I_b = -5.4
